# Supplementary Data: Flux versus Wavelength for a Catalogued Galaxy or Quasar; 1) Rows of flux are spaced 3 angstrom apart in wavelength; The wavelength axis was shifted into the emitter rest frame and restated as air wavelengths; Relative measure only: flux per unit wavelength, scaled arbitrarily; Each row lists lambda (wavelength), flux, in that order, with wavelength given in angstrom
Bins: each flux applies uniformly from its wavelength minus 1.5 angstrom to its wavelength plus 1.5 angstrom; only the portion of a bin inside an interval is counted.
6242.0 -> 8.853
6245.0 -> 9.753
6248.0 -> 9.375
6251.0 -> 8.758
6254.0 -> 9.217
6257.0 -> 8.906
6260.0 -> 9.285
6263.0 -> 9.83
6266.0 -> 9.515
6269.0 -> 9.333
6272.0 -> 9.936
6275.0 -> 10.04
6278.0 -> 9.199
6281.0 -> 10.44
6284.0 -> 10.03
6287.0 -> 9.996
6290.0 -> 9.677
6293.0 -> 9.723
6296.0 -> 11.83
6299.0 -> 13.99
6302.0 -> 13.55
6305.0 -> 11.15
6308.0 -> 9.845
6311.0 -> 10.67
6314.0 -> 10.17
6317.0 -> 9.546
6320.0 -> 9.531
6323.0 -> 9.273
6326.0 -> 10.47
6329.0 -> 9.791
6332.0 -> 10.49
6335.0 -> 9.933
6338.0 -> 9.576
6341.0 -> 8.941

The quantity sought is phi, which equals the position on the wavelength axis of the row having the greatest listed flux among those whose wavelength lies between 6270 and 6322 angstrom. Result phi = 6299.0 angstrom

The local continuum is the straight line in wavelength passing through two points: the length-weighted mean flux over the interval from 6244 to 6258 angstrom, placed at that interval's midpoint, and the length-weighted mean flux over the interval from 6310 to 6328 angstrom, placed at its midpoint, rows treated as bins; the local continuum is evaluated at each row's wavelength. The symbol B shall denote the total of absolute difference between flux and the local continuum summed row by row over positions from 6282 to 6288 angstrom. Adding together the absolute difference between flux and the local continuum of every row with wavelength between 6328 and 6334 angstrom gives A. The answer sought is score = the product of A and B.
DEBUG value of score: 0.6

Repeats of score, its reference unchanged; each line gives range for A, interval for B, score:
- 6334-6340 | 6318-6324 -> 0.8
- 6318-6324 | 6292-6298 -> 2.4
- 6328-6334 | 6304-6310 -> 0.9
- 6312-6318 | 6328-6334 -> 0.4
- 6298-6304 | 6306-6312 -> 7.1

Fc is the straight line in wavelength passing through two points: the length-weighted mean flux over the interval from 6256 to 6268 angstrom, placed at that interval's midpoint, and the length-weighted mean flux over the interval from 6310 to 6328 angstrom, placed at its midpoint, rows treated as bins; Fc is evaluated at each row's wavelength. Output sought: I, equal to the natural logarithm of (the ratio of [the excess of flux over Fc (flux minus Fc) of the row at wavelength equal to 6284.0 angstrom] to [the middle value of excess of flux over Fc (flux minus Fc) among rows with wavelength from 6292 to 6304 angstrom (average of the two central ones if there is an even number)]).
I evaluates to -1.9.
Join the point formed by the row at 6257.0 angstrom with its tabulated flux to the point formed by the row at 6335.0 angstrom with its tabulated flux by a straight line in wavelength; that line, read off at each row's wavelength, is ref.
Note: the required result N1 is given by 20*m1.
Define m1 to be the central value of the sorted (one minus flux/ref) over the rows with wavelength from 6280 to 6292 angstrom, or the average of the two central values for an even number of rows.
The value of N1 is -2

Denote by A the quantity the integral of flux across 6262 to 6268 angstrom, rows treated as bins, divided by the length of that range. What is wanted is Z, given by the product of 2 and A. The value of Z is 19.3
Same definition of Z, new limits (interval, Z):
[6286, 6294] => 19.6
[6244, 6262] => 18.4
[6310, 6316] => 20.7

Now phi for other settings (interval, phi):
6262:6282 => 6281.0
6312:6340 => 6332.0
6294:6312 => 6299.0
